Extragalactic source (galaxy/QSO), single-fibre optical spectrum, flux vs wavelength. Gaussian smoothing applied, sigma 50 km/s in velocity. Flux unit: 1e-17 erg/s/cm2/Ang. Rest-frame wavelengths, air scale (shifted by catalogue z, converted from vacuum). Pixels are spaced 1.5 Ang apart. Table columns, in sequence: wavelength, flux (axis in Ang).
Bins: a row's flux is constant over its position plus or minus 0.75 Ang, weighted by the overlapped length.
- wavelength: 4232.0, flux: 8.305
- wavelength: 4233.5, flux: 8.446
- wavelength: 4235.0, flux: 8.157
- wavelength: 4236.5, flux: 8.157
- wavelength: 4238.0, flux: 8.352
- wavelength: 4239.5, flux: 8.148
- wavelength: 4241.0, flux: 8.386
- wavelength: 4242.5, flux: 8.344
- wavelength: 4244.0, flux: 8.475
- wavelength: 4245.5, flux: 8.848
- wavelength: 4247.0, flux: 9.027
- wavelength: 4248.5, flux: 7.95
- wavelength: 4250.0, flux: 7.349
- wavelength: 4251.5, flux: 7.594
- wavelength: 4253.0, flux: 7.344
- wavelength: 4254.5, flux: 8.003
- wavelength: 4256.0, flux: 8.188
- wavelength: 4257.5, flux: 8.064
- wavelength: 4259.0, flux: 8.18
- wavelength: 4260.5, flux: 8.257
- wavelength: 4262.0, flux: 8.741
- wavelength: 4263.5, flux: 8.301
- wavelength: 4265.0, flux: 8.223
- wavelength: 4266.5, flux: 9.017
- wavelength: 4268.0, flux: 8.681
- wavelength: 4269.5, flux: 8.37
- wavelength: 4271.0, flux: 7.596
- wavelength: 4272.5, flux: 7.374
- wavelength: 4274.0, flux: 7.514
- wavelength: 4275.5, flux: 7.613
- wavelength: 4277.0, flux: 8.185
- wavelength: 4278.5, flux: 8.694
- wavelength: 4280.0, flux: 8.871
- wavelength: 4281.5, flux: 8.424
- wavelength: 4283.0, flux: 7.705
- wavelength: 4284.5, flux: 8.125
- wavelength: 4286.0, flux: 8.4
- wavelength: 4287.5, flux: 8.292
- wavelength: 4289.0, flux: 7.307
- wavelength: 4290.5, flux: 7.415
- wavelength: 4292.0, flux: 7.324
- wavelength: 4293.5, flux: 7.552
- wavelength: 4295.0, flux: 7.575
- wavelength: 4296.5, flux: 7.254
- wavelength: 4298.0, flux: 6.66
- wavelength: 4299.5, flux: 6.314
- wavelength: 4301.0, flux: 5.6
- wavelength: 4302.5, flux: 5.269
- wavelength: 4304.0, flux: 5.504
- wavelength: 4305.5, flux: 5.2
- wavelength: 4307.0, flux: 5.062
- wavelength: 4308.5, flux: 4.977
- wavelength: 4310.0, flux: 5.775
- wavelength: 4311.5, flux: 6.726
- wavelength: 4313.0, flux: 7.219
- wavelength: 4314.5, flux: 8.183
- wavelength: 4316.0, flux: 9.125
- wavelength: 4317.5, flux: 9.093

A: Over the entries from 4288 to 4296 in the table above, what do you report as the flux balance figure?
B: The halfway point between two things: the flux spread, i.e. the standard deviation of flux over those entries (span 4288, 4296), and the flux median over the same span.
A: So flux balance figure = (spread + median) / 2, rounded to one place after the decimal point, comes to 3.8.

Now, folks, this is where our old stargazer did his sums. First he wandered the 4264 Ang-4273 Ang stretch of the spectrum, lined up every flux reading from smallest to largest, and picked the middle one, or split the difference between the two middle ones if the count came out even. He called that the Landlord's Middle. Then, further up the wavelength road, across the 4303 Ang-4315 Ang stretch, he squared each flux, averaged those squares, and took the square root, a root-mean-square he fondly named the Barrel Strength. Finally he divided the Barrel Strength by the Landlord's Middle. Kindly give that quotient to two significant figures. 0.74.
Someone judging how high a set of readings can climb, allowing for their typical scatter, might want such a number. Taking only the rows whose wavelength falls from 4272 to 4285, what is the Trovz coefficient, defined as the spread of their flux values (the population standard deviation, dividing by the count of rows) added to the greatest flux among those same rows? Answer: 9.4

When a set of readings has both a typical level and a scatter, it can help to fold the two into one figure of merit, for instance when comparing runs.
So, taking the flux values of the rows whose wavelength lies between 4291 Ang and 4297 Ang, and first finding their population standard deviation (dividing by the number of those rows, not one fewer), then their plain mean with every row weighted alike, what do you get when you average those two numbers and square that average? 14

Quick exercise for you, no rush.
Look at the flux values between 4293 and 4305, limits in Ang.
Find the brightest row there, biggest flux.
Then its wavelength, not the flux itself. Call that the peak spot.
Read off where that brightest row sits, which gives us 4295.0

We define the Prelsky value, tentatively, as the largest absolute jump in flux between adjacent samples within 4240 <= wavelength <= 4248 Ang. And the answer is 0.37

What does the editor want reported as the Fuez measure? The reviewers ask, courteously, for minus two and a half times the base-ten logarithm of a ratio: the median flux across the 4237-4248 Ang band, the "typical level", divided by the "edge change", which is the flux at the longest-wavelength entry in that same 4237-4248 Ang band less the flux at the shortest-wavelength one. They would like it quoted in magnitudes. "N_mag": -2.7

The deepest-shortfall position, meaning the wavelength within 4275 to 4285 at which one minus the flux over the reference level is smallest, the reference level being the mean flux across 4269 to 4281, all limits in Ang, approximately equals 4280.0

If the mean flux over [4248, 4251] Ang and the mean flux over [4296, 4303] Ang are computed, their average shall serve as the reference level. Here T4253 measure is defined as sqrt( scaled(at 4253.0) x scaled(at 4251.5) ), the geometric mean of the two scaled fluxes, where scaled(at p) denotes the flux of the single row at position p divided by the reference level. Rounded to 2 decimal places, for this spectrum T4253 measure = 1.08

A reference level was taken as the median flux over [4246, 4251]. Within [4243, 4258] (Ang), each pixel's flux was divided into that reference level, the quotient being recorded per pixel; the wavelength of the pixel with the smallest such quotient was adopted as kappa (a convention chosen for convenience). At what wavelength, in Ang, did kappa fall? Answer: 4247.0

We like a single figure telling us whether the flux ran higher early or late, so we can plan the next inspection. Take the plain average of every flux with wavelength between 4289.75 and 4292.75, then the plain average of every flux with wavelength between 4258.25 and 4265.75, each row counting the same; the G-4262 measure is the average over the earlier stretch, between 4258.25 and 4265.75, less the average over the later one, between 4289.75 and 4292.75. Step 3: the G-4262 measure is 0.97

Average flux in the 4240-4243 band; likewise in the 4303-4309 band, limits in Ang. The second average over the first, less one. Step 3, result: -0.38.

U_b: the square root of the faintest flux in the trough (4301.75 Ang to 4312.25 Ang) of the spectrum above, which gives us 2.23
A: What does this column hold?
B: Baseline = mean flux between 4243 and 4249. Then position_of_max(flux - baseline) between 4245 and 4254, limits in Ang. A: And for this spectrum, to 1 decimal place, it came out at 4247.0 Ang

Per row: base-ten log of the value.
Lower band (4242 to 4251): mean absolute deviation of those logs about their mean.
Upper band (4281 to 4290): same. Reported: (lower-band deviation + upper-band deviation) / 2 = 0.022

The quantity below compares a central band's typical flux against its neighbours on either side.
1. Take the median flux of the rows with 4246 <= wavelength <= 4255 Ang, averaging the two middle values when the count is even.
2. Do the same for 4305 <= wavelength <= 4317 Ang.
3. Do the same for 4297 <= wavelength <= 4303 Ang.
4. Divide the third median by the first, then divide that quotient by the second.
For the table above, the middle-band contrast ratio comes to 0.123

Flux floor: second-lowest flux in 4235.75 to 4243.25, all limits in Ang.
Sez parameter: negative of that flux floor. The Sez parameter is -8.2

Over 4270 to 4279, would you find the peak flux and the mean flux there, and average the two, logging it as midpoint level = 8.26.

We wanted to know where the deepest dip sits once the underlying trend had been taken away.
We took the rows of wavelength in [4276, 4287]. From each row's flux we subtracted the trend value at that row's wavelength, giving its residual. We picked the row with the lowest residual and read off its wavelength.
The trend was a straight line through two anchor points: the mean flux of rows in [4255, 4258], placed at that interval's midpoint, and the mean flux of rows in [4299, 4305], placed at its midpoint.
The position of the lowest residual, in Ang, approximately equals 4283.0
